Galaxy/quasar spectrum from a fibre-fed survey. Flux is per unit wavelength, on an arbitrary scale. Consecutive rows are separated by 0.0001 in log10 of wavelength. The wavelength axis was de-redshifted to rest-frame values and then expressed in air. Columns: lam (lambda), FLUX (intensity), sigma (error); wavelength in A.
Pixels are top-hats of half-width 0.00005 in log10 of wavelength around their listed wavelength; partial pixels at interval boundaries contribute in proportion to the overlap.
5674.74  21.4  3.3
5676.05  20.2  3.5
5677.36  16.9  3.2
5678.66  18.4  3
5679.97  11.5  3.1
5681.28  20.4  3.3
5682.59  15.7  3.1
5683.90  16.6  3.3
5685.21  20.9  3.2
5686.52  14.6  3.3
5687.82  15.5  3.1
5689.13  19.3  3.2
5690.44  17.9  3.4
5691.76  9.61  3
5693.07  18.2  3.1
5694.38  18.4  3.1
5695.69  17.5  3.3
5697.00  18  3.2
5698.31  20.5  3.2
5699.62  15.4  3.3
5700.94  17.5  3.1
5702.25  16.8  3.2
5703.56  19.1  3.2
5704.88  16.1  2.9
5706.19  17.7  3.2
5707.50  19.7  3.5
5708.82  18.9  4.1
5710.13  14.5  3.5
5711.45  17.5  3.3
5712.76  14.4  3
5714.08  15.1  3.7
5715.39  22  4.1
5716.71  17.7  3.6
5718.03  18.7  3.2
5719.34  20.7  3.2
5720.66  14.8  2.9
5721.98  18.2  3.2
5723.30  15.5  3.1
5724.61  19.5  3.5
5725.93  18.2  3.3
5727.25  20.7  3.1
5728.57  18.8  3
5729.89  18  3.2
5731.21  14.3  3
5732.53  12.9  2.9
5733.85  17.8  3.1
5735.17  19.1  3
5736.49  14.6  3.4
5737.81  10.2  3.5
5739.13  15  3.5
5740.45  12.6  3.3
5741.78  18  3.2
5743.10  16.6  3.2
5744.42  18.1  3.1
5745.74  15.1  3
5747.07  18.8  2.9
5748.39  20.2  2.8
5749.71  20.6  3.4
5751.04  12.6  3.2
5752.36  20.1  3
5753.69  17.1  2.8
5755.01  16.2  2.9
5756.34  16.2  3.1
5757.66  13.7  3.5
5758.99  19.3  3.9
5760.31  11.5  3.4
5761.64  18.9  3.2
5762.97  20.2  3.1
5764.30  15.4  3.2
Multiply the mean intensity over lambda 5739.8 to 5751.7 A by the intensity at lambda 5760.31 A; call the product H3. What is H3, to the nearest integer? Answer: 195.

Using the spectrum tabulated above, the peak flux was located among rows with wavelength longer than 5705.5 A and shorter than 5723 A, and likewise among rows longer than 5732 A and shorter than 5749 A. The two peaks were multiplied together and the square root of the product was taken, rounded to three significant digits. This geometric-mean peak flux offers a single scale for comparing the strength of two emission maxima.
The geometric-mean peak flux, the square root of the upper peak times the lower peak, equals 21.1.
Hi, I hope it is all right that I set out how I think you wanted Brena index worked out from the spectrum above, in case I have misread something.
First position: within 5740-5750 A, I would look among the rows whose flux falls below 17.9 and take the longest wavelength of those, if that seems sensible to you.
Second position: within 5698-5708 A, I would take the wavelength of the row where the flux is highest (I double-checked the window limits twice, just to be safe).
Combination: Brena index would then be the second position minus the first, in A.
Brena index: -47.4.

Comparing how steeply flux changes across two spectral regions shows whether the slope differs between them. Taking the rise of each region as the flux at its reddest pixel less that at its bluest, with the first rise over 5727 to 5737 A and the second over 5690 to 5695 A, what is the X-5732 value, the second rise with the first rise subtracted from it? 6.6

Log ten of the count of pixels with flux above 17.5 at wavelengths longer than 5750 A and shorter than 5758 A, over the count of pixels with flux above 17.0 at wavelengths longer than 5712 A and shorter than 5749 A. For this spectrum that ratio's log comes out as -1.20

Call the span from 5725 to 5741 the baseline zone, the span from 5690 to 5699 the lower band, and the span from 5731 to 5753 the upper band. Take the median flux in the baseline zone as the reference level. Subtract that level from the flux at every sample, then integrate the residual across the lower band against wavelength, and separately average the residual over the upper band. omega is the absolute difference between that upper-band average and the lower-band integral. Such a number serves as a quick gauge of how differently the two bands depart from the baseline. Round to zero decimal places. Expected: 7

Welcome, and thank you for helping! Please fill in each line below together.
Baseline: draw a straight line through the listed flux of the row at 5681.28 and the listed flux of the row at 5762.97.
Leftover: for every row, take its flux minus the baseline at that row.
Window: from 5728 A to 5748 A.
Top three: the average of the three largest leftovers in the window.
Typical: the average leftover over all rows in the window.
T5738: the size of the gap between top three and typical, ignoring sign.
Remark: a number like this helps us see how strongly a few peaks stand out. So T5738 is 2.9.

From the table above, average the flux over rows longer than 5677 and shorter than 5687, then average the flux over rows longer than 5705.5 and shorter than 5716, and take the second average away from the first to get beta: -0.6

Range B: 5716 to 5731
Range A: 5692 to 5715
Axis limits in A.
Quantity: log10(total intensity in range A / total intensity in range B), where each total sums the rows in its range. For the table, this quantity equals 0.2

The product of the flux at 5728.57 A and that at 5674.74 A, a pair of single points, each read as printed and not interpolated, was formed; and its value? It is 402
